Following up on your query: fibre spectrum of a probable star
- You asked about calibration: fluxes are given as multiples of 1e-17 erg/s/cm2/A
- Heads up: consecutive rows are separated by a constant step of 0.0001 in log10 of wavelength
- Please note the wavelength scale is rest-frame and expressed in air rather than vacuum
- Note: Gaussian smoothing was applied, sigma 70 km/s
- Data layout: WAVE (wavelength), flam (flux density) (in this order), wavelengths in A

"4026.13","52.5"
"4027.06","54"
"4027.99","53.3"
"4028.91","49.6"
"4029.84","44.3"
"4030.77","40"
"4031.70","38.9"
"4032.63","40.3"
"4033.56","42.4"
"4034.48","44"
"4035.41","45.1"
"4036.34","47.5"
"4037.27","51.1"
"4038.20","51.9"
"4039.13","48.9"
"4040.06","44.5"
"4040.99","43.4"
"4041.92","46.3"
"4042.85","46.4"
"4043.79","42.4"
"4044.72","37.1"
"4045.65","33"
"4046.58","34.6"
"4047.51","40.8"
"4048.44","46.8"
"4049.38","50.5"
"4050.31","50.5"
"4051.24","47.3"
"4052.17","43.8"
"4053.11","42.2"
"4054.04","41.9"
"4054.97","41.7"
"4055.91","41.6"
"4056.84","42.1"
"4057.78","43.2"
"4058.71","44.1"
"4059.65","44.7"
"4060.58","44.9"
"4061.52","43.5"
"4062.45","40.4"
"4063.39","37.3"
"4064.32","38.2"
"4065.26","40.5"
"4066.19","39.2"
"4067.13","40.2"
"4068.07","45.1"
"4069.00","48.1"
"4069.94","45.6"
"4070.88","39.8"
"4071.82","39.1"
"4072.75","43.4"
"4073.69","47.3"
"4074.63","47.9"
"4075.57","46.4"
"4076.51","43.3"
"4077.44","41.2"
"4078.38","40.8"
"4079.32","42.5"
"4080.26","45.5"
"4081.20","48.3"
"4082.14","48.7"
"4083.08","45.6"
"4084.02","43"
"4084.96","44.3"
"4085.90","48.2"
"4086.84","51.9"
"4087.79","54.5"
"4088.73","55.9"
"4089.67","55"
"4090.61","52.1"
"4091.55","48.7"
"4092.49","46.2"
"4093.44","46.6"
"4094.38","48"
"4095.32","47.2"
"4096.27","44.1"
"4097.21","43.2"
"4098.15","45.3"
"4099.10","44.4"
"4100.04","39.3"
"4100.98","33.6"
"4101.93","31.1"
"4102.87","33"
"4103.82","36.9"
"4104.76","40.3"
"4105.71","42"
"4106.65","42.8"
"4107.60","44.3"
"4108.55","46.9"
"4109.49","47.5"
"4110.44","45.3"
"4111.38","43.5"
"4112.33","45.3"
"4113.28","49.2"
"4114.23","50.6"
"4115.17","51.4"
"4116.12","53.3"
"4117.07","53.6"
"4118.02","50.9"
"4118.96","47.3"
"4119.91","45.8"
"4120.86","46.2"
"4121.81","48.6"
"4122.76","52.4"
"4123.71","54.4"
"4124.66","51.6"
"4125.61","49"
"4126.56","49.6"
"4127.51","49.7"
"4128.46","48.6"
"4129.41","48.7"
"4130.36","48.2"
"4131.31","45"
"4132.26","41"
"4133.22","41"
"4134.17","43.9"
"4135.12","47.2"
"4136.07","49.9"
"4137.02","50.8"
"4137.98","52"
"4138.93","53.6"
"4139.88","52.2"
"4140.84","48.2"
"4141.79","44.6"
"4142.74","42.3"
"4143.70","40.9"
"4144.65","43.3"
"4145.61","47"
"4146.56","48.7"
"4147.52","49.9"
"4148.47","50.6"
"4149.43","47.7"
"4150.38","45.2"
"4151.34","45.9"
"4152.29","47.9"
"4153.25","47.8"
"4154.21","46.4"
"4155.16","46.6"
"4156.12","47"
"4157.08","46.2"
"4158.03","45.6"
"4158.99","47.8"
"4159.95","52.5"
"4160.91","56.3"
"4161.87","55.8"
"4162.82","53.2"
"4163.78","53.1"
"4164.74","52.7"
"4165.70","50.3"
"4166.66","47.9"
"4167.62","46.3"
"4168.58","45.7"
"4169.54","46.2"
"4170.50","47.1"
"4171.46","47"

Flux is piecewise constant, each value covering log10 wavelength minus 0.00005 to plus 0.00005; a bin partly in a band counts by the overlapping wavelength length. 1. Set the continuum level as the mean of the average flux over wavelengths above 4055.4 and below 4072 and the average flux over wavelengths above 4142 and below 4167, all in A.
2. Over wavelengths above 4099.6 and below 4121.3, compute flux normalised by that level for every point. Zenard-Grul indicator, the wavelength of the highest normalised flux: 4117.07 A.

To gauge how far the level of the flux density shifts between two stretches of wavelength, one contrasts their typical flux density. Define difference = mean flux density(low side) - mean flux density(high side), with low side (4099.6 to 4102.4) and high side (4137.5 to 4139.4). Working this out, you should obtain -18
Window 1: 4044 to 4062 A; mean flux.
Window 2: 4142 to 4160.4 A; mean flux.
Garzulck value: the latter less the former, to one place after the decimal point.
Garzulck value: 3.9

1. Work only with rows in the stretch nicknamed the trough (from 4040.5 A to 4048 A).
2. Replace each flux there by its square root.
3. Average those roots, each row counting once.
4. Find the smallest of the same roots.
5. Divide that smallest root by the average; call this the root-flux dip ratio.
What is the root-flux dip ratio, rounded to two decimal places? 0.90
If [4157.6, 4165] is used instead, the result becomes 0.94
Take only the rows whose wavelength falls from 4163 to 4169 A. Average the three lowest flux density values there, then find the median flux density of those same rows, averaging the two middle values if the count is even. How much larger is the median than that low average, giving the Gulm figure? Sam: 2.5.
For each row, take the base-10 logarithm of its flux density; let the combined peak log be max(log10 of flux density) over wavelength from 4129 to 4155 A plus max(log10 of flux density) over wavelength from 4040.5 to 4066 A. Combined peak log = 3.43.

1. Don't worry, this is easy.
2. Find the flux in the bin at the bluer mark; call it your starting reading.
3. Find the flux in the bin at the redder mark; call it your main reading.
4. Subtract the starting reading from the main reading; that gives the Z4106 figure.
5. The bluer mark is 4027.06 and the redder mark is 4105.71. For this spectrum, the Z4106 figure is -12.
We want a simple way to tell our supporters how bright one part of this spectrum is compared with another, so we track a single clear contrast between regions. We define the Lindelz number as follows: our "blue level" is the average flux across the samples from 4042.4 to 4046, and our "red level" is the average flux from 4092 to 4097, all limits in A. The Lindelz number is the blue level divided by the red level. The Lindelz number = 0.86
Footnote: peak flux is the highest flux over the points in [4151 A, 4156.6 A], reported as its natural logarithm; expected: 3.87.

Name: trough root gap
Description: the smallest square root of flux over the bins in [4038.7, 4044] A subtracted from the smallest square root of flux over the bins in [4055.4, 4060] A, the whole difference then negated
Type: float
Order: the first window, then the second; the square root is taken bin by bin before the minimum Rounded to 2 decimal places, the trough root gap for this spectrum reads 0.06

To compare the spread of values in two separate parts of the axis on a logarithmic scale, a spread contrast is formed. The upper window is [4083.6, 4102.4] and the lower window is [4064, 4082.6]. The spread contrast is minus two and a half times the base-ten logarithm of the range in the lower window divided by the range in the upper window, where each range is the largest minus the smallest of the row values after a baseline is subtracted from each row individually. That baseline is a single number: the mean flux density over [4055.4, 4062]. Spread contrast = 0.93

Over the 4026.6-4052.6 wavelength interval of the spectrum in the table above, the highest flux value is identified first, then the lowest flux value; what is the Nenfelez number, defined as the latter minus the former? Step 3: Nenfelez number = -21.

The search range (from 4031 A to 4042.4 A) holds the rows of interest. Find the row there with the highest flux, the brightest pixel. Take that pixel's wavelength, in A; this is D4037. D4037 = 4038.20 A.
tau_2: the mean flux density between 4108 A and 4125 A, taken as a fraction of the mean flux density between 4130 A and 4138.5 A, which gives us 1.05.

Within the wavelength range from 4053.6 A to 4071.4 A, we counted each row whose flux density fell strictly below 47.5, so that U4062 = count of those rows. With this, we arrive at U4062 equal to 18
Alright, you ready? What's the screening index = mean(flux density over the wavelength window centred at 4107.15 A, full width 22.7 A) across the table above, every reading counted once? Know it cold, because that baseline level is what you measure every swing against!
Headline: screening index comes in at 44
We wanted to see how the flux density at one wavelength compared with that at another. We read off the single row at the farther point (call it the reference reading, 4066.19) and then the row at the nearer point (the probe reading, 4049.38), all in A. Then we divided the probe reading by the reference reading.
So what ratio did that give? 1.29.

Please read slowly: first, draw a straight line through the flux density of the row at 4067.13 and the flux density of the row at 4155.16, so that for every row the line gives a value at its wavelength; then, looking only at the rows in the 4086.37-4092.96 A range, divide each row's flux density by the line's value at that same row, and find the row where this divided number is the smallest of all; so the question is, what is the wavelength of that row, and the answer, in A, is 4092.49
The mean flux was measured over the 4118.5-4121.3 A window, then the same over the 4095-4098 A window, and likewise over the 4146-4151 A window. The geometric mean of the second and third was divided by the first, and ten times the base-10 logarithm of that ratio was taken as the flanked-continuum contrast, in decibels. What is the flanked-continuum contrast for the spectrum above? 0.01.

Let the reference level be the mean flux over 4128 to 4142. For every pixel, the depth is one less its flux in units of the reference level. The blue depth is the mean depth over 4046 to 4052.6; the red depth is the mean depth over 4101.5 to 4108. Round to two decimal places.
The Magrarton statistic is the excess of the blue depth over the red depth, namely -0.13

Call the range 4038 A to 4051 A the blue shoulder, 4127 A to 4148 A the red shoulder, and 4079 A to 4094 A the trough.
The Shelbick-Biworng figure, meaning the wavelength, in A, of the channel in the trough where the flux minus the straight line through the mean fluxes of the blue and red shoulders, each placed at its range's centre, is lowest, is 4079.32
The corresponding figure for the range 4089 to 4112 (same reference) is 4101.93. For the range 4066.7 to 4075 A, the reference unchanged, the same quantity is 4071.82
